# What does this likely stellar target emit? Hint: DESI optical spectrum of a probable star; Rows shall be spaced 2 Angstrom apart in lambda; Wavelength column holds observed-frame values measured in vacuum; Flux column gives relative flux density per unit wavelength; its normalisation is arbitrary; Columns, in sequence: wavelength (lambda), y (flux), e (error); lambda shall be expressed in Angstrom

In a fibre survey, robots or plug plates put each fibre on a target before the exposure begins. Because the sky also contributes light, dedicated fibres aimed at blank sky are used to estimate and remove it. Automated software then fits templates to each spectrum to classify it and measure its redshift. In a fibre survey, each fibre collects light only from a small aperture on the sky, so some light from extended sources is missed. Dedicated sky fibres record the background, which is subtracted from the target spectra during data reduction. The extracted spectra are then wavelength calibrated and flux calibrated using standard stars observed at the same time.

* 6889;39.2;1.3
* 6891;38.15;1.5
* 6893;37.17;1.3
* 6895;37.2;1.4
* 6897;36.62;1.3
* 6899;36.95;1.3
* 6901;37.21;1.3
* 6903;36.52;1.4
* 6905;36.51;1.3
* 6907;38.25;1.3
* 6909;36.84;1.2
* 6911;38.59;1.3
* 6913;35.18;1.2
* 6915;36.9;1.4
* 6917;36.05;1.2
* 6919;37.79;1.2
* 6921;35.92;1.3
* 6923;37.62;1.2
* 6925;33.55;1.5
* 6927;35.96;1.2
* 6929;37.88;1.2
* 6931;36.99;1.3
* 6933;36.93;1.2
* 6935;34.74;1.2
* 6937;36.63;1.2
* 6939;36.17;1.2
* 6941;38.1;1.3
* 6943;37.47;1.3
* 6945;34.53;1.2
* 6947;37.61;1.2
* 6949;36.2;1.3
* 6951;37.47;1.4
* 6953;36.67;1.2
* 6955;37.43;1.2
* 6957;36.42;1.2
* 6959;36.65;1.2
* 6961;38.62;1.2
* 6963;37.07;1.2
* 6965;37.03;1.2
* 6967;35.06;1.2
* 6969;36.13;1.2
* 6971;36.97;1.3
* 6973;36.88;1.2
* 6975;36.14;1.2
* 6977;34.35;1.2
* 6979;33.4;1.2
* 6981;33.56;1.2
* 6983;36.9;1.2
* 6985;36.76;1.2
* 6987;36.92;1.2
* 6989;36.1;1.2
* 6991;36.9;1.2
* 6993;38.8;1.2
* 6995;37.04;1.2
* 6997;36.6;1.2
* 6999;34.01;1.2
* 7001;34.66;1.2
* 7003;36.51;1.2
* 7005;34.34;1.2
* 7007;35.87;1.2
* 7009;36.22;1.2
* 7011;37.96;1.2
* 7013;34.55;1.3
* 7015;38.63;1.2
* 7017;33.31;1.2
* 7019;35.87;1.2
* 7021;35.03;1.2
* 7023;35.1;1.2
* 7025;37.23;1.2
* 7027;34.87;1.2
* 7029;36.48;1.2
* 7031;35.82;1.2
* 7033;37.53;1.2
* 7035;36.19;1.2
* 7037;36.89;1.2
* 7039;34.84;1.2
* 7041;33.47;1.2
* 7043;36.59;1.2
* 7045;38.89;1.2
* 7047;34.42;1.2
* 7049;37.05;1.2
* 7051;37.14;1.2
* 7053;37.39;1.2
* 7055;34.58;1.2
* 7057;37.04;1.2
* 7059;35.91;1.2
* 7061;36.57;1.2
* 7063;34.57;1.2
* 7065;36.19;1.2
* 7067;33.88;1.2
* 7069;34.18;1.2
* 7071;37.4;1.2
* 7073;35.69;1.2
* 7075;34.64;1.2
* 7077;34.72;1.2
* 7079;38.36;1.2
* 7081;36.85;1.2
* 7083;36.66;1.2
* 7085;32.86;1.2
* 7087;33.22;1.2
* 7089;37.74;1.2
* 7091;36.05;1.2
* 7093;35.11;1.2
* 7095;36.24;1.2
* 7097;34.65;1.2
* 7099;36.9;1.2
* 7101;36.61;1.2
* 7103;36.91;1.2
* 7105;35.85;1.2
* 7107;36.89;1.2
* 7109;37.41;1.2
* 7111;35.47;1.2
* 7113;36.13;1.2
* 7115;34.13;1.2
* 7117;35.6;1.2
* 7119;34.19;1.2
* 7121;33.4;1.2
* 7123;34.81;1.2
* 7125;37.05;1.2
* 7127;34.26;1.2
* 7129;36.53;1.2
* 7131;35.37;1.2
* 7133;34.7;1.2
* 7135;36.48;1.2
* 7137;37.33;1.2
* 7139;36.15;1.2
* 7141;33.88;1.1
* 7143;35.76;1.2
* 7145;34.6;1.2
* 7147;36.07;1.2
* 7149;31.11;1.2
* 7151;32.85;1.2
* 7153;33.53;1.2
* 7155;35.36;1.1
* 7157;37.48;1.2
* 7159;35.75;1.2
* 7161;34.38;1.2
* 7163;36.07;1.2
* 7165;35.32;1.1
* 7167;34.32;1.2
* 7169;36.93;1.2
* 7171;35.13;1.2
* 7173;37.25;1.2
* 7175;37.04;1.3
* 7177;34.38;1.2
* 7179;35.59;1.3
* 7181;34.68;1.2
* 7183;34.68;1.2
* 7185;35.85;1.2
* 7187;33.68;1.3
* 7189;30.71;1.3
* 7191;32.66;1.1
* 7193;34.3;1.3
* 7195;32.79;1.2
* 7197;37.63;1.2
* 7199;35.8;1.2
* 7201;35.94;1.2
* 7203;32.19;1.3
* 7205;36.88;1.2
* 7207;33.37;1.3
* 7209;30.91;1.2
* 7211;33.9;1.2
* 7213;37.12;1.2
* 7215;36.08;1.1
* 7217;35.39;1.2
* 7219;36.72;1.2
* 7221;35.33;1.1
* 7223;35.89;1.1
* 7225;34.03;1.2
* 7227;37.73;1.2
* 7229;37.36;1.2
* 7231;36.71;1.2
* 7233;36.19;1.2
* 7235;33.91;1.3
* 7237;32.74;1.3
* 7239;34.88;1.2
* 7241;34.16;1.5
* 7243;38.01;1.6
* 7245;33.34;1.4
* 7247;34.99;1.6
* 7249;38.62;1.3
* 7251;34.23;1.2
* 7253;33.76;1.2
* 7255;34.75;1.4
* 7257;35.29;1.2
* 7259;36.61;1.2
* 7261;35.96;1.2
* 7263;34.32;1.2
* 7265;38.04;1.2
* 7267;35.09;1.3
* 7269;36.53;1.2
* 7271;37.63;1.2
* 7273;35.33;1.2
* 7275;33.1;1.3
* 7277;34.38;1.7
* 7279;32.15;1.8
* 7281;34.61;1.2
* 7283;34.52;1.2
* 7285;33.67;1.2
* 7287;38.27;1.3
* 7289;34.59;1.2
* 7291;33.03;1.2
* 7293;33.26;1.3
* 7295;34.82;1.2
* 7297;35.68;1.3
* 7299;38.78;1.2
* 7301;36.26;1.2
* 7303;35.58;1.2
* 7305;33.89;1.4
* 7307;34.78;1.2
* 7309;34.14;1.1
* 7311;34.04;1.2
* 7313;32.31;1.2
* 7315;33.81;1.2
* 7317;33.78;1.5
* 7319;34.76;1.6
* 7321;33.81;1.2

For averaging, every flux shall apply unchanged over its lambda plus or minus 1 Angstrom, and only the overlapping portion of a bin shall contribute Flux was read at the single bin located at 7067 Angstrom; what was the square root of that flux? 5.82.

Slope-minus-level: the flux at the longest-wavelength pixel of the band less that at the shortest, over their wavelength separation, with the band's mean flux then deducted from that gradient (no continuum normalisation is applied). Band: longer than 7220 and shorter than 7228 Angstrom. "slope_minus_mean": -35.3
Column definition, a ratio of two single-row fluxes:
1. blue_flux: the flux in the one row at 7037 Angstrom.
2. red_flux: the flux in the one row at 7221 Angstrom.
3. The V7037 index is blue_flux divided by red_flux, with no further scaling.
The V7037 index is 1.044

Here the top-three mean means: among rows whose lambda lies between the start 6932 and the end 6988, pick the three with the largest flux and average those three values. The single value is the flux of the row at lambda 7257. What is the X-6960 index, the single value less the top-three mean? -2.8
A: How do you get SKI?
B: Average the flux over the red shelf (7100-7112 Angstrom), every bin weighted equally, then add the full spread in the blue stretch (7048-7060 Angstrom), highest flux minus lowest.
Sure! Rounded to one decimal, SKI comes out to 39.3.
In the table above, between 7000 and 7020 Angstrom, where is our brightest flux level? 7015 Angstrom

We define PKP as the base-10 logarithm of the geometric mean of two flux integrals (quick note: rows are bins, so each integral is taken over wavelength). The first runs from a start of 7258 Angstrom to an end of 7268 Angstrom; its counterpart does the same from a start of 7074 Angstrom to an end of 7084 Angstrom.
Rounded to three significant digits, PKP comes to 2.56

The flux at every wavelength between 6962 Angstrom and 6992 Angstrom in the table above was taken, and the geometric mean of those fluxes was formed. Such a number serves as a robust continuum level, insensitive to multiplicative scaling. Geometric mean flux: 35.99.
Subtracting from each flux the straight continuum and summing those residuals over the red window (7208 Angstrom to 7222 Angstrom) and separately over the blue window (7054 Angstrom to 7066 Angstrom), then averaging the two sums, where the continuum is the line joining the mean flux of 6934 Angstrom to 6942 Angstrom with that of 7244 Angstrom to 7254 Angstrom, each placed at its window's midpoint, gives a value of -0.4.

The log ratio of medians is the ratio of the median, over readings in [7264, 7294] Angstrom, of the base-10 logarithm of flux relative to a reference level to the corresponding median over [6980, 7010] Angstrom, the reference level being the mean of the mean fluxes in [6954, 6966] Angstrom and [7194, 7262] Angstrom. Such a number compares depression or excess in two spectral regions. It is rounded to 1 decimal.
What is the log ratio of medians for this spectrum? -6.2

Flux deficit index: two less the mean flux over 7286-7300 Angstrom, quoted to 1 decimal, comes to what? -33.5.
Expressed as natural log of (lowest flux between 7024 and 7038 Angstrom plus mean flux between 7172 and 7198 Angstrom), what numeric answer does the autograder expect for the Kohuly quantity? 4.24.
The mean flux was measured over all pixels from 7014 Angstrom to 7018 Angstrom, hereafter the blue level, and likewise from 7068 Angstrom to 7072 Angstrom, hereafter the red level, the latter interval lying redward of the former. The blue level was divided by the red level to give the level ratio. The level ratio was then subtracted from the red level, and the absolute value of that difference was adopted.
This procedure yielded 34.8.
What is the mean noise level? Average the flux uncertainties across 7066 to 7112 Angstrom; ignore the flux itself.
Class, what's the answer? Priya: 1.20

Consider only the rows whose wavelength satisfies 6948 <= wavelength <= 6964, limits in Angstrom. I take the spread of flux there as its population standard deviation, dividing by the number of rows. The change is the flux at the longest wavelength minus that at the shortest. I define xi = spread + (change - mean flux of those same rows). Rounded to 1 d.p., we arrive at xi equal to -35.5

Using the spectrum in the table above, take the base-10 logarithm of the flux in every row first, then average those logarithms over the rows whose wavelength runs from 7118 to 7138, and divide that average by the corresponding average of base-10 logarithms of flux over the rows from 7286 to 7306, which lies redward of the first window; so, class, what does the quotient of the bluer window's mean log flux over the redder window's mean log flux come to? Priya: 1.00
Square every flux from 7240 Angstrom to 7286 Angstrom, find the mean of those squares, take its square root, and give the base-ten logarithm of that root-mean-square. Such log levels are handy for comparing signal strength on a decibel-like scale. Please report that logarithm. 1.547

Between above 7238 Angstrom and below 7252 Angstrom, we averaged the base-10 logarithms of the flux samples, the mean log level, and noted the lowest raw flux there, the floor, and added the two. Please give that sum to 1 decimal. 34.9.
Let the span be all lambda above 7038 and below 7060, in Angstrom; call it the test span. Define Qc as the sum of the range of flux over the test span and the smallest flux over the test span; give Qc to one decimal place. 38.9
